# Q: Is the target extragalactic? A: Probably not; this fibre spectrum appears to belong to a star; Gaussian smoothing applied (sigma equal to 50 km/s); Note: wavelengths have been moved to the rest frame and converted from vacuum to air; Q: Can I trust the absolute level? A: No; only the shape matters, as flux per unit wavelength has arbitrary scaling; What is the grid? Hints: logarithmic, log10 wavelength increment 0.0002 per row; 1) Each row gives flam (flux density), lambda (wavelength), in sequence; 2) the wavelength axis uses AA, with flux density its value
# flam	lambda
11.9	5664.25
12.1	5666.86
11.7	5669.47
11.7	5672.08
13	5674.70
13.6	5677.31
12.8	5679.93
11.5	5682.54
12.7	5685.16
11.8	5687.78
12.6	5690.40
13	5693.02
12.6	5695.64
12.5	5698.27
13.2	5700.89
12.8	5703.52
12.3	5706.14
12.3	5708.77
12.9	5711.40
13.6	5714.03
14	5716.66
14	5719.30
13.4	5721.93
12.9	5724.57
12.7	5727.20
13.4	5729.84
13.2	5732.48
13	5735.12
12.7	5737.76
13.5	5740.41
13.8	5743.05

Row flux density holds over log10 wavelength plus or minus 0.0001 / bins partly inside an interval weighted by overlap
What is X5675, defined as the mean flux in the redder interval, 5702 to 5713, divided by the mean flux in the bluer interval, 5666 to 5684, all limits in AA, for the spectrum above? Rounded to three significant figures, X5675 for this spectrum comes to 1.02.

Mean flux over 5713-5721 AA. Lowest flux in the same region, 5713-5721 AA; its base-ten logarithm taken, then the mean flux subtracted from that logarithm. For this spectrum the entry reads -12.7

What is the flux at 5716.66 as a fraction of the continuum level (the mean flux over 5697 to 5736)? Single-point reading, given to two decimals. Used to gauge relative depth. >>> 1.07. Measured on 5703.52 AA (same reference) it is 0.98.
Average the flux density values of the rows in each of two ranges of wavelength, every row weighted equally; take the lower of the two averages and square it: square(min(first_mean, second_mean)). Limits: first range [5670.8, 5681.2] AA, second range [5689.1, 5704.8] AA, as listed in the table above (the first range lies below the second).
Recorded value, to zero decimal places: 163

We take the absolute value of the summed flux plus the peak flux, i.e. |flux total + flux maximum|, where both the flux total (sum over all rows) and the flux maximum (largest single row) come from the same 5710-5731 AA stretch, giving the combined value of 121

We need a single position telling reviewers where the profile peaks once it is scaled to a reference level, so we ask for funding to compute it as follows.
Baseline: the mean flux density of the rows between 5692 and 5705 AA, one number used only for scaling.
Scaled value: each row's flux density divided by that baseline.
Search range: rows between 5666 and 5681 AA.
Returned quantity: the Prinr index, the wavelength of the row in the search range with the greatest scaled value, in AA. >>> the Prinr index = 5677.31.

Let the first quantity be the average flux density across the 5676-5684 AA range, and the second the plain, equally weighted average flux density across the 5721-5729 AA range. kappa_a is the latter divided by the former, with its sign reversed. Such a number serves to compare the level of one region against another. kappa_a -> -1.029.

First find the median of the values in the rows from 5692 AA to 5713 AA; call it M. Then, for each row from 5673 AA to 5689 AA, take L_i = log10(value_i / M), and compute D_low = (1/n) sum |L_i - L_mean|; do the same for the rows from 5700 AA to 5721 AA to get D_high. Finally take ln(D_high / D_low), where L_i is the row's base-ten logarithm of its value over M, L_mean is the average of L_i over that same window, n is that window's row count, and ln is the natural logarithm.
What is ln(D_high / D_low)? -0.1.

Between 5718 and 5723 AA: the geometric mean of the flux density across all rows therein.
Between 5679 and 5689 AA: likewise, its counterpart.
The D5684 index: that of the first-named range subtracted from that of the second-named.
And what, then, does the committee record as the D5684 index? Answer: -1.5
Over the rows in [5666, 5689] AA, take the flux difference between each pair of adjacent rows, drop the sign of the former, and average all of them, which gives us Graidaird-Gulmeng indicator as 0.81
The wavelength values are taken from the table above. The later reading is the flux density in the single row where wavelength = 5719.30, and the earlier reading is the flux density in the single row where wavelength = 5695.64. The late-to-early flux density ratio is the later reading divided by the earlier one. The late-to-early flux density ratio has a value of 1.11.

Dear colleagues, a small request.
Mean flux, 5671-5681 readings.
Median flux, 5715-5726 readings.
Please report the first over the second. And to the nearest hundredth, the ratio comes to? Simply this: 0.93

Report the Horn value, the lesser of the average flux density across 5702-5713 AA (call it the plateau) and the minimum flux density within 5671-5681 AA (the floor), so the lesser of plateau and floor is 11.7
